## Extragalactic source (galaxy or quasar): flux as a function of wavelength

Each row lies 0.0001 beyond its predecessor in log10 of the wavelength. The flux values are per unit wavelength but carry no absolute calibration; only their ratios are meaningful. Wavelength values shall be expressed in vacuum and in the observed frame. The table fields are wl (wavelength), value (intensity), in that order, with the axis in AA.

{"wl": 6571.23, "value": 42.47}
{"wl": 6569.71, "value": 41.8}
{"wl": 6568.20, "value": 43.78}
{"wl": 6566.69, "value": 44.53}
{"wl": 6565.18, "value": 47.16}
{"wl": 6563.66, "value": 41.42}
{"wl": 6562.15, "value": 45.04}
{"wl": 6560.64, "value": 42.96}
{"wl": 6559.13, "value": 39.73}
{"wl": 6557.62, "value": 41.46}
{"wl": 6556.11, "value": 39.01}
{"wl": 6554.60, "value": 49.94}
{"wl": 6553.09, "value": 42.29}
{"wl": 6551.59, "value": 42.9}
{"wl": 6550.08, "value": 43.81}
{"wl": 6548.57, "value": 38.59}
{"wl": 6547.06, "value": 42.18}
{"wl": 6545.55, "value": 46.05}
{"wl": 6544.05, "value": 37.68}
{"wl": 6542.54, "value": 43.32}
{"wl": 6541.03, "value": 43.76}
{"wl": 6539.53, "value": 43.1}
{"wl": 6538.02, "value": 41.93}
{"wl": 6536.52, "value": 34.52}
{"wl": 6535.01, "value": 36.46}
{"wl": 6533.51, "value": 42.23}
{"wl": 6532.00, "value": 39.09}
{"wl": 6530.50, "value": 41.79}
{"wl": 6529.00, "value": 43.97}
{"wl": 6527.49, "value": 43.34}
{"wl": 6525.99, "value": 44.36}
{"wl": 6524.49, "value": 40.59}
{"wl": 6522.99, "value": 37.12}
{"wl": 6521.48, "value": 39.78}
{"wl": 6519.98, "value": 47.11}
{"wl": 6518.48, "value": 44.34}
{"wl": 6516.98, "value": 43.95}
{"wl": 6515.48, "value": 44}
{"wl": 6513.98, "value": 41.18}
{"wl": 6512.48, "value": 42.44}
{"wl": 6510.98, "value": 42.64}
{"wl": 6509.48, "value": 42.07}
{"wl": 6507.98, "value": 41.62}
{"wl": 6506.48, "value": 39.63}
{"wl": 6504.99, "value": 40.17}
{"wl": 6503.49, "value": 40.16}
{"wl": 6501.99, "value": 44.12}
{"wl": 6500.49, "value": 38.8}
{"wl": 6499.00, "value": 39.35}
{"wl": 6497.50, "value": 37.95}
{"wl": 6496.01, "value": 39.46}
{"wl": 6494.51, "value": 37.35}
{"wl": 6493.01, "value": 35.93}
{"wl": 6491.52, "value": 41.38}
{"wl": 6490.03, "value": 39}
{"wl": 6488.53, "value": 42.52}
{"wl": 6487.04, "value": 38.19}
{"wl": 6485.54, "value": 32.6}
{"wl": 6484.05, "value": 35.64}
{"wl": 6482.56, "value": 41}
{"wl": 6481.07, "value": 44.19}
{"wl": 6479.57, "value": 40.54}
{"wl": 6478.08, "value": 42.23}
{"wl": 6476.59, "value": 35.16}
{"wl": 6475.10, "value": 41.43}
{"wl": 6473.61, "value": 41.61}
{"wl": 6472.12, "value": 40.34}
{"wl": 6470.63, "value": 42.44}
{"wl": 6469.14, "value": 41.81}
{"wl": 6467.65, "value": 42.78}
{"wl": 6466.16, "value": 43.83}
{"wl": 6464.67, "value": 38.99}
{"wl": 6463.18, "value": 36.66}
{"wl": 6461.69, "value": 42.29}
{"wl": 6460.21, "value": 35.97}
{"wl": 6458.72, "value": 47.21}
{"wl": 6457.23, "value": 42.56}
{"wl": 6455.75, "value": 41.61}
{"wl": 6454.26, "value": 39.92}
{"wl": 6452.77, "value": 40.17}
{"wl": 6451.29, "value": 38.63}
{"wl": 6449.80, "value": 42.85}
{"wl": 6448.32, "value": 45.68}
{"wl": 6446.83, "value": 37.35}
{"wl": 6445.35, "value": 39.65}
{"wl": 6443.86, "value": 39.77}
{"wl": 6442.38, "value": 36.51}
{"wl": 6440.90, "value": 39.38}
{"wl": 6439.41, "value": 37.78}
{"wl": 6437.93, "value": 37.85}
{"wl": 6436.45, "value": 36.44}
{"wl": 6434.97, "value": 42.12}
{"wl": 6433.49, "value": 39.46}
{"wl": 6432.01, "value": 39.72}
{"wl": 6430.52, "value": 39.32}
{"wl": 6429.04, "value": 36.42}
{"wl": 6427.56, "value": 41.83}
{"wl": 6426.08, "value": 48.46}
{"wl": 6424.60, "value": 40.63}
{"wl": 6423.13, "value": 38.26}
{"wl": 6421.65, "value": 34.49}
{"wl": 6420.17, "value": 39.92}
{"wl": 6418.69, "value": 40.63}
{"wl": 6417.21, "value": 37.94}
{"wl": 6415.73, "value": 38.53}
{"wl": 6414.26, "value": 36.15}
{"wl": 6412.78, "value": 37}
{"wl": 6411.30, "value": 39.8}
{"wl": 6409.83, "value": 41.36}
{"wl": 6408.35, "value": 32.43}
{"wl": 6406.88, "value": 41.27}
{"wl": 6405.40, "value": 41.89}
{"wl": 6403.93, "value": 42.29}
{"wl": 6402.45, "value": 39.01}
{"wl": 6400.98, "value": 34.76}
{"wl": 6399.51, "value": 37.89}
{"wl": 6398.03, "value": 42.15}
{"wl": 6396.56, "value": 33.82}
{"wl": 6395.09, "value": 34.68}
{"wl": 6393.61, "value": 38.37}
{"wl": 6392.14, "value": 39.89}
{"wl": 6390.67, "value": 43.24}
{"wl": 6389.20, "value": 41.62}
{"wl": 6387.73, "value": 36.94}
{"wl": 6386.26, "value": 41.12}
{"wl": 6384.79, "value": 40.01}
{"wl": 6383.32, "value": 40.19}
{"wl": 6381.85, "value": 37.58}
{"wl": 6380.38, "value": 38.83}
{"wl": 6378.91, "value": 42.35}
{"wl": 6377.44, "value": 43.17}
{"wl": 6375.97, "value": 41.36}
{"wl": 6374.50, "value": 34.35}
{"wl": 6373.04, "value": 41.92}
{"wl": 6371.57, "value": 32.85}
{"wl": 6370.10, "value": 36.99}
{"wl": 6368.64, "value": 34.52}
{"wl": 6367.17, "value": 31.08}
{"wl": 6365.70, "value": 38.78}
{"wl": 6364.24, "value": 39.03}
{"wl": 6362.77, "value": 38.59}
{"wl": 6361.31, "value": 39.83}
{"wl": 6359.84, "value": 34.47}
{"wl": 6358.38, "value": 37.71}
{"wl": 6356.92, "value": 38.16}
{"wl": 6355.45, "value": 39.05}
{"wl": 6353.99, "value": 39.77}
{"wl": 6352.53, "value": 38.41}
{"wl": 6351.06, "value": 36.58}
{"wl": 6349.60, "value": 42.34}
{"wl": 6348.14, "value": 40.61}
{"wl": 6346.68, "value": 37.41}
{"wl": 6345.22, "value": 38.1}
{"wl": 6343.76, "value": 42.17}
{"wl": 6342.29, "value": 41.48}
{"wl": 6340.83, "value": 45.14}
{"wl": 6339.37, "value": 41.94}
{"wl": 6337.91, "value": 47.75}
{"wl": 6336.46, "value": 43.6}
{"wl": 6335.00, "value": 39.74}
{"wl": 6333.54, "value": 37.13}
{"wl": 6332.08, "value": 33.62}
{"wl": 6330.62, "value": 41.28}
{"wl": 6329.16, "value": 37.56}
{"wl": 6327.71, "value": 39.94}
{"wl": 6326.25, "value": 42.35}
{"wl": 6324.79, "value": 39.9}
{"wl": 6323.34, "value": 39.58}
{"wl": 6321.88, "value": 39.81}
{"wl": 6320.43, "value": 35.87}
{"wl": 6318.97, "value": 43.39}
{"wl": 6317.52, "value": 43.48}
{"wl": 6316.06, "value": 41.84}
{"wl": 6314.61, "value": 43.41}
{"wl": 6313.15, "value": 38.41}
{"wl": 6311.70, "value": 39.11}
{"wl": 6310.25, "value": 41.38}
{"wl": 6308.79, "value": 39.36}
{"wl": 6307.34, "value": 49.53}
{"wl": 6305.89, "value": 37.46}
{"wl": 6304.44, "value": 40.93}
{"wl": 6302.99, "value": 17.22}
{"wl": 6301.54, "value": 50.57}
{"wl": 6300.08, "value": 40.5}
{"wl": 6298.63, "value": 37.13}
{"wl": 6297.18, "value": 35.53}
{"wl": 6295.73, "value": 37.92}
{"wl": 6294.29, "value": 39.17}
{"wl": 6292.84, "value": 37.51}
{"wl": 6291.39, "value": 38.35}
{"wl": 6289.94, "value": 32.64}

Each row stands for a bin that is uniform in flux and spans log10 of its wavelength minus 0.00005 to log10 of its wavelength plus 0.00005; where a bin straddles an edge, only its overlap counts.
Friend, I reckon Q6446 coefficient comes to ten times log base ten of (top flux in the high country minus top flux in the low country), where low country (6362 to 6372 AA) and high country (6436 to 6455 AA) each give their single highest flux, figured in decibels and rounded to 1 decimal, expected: 8.2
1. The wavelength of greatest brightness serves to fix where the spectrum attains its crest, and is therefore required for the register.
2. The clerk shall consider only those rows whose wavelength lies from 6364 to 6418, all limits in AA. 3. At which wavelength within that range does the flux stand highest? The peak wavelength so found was 6390.67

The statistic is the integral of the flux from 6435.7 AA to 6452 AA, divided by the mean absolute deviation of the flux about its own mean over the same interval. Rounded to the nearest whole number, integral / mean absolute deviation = 320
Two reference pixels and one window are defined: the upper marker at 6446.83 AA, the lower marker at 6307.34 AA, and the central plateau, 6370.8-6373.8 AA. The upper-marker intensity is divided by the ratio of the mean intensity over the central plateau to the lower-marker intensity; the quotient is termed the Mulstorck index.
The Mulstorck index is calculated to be 49.5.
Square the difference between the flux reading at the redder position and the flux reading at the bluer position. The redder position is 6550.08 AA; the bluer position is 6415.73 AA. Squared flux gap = 28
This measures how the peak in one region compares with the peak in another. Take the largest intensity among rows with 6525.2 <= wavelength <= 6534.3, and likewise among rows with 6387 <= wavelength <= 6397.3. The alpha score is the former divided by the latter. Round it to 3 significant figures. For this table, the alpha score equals 1.03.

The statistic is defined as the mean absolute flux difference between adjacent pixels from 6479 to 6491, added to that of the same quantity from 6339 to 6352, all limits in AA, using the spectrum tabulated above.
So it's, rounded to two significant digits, 7.0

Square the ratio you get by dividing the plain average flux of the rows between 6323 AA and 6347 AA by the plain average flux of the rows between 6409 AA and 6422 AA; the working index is 1.11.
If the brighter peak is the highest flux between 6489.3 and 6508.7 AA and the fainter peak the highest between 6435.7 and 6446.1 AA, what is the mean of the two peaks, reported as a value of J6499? 41.9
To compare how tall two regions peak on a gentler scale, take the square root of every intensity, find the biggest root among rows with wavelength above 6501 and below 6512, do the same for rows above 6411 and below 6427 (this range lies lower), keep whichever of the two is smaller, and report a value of 6.64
